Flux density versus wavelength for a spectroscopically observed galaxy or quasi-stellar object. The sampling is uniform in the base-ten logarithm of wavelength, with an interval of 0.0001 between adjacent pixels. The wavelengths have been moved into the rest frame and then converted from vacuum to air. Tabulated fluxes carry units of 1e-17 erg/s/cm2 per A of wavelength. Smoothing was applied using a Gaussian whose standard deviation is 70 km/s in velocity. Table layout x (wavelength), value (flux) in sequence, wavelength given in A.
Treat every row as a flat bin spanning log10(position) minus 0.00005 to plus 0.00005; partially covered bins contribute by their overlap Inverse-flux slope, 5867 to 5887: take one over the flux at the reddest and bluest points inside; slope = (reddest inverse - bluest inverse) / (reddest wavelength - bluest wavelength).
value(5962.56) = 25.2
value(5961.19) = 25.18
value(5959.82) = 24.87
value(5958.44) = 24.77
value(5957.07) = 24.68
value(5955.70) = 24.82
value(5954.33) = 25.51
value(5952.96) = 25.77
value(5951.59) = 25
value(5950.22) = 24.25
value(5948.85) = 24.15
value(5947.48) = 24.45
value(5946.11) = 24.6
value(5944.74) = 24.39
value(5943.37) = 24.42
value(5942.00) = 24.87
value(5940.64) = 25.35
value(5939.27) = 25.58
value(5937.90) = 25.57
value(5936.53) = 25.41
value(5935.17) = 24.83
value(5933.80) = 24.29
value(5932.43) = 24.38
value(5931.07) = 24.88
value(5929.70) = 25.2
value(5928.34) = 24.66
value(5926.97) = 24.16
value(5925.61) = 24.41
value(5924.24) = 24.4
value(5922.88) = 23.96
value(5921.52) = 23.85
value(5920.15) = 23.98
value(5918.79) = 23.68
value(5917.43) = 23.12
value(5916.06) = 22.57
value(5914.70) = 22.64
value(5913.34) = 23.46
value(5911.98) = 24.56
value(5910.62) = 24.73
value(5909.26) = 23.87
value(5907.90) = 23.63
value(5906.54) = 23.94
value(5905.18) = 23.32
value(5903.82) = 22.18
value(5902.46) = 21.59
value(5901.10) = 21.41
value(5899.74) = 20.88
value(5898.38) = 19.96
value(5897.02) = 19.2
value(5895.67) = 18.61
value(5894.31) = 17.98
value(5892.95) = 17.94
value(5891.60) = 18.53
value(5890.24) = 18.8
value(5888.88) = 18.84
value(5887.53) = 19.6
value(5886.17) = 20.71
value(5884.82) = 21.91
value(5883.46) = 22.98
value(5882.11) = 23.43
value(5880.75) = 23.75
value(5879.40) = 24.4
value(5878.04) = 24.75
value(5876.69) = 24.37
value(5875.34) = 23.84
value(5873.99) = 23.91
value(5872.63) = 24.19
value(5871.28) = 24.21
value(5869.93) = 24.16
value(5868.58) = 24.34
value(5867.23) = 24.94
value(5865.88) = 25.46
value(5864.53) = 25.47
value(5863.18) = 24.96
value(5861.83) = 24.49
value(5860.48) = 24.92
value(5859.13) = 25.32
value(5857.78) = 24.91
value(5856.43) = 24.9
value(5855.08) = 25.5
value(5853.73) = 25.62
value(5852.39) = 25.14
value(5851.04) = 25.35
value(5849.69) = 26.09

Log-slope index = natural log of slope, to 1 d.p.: -7.7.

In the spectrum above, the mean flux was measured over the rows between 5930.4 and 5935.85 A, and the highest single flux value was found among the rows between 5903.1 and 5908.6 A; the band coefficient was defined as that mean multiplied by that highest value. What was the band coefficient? 589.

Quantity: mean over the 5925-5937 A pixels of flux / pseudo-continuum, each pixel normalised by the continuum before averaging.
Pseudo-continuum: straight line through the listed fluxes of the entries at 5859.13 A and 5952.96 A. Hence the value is 0.962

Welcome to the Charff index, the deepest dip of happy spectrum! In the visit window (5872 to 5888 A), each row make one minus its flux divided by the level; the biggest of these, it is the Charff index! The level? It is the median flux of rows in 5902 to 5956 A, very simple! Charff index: 0.20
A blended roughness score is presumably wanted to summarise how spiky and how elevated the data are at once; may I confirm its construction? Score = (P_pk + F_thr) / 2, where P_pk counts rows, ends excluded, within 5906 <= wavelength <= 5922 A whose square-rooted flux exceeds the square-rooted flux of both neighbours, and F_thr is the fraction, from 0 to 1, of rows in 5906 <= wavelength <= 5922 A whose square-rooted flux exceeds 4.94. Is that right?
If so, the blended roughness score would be 1.08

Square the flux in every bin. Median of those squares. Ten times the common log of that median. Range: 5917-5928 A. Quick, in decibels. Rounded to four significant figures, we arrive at 27.59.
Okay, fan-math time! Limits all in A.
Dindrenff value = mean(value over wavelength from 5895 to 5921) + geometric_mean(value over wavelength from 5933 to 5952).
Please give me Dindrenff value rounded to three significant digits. 47.3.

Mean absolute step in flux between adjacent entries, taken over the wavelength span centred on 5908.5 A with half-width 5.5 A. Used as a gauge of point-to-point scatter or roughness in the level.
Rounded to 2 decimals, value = 0.63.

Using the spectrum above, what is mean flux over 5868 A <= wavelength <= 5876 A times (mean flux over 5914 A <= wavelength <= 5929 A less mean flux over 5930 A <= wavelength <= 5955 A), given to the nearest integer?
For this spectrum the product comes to -27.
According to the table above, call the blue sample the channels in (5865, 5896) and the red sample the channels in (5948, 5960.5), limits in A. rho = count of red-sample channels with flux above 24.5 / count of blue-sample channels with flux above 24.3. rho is 1.2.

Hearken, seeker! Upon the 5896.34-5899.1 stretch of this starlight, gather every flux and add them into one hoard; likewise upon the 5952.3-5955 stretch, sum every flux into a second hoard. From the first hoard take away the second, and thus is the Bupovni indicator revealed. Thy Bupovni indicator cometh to -12.1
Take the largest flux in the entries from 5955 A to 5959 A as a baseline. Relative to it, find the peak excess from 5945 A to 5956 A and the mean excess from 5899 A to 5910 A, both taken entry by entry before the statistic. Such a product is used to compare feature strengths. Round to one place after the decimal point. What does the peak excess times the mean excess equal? -2.1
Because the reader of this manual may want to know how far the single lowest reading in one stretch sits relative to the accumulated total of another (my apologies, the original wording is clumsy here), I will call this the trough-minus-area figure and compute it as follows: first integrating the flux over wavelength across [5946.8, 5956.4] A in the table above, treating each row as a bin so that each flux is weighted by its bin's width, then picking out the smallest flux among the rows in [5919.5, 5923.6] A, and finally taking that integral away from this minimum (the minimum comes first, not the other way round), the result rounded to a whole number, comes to -215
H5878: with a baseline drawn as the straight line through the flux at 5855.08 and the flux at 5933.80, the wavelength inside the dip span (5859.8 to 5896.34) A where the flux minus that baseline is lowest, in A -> 5892.95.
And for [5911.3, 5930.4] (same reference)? 5916.06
